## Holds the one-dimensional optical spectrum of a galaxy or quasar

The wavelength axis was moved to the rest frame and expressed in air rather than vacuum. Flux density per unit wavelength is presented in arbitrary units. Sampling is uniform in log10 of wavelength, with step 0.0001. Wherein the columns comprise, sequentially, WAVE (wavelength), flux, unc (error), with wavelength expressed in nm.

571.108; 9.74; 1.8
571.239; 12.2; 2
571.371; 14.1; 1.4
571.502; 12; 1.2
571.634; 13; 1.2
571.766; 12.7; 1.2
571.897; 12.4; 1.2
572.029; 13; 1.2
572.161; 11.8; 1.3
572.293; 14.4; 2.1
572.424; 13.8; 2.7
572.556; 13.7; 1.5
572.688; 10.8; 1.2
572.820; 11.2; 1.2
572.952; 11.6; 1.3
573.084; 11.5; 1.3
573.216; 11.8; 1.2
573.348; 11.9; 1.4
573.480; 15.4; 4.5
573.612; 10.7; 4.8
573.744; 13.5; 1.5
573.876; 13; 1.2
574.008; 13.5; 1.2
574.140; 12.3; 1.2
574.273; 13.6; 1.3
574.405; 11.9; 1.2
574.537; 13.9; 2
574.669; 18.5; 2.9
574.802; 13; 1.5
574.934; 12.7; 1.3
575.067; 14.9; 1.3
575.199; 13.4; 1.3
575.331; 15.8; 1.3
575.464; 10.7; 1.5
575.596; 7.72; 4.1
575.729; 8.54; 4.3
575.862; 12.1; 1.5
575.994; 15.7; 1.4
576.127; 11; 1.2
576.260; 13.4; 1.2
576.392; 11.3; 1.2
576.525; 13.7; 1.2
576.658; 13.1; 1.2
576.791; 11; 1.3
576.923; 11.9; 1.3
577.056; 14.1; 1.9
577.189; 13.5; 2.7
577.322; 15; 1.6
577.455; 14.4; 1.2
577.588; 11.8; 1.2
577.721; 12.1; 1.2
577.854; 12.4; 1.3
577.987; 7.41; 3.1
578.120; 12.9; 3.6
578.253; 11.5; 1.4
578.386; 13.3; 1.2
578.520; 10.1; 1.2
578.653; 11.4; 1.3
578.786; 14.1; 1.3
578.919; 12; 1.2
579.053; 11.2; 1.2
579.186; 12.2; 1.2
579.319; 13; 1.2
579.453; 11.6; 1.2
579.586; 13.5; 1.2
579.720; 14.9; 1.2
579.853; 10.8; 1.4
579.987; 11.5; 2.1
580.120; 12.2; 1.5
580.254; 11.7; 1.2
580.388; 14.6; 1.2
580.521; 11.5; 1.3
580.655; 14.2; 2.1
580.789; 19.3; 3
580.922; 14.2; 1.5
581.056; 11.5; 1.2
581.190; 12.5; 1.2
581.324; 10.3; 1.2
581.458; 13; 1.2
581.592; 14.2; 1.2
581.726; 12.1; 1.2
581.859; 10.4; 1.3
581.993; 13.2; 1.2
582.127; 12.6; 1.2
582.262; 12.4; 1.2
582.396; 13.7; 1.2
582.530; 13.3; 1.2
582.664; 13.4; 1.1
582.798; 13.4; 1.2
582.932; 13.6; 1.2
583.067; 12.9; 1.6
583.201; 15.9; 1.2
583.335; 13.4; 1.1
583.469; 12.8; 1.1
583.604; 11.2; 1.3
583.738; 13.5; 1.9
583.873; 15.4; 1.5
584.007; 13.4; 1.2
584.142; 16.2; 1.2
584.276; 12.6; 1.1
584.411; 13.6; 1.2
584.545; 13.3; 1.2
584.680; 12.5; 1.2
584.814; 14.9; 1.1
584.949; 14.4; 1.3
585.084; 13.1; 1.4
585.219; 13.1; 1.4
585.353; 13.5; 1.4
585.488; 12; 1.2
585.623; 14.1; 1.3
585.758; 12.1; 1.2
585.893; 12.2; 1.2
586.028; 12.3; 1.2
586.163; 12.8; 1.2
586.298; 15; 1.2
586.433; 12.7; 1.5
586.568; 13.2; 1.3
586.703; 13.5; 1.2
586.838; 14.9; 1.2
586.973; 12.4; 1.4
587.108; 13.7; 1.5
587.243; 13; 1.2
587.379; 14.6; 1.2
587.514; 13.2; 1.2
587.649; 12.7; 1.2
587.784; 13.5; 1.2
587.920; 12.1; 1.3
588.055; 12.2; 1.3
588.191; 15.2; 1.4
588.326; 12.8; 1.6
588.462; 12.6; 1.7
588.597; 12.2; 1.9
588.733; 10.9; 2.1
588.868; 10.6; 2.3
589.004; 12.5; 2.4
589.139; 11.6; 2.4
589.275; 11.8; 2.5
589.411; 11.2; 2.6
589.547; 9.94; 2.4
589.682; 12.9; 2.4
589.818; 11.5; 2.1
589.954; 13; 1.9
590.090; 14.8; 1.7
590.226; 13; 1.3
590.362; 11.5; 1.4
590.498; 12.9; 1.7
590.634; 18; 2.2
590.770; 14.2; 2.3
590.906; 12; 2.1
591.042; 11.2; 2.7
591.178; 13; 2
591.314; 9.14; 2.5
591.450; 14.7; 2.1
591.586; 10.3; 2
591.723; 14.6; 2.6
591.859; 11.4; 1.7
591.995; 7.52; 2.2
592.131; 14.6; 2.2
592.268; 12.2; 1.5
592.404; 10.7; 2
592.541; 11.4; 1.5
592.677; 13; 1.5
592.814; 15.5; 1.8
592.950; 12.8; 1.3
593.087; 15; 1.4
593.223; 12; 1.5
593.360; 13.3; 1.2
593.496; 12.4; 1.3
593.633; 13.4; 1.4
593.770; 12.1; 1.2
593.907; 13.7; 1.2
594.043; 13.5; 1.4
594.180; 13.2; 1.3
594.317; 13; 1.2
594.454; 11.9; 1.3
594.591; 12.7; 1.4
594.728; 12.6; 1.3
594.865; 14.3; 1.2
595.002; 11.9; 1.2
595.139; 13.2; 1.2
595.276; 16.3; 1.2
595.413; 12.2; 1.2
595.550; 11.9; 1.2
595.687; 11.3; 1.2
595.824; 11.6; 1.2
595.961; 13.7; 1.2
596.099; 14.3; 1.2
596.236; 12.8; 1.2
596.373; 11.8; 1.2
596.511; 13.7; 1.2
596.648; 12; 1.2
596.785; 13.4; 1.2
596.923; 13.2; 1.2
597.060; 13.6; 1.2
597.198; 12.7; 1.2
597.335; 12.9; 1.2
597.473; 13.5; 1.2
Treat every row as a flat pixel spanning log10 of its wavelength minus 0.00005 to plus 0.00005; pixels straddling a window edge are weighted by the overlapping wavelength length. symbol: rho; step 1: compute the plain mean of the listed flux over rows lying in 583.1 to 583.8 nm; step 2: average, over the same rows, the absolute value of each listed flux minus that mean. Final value 1.09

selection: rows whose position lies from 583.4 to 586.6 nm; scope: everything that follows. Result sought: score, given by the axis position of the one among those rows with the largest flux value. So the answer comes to 584.142 nm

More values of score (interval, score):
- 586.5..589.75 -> 588.191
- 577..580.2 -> 577.322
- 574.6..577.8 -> 574.669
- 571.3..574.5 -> 573.480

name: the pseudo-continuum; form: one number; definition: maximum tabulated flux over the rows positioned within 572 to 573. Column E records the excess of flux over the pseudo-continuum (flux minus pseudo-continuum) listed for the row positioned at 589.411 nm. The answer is -3.2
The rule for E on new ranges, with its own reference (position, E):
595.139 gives -1.2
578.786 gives -0.3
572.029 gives -1.4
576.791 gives -3.4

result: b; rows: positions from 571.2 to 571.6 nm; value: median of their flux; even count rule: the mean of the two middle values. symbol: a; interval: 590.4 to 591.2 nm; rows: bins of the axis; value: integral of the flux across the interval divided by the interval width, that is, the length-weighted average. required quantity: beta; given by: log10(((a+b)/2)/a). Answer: -0.022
